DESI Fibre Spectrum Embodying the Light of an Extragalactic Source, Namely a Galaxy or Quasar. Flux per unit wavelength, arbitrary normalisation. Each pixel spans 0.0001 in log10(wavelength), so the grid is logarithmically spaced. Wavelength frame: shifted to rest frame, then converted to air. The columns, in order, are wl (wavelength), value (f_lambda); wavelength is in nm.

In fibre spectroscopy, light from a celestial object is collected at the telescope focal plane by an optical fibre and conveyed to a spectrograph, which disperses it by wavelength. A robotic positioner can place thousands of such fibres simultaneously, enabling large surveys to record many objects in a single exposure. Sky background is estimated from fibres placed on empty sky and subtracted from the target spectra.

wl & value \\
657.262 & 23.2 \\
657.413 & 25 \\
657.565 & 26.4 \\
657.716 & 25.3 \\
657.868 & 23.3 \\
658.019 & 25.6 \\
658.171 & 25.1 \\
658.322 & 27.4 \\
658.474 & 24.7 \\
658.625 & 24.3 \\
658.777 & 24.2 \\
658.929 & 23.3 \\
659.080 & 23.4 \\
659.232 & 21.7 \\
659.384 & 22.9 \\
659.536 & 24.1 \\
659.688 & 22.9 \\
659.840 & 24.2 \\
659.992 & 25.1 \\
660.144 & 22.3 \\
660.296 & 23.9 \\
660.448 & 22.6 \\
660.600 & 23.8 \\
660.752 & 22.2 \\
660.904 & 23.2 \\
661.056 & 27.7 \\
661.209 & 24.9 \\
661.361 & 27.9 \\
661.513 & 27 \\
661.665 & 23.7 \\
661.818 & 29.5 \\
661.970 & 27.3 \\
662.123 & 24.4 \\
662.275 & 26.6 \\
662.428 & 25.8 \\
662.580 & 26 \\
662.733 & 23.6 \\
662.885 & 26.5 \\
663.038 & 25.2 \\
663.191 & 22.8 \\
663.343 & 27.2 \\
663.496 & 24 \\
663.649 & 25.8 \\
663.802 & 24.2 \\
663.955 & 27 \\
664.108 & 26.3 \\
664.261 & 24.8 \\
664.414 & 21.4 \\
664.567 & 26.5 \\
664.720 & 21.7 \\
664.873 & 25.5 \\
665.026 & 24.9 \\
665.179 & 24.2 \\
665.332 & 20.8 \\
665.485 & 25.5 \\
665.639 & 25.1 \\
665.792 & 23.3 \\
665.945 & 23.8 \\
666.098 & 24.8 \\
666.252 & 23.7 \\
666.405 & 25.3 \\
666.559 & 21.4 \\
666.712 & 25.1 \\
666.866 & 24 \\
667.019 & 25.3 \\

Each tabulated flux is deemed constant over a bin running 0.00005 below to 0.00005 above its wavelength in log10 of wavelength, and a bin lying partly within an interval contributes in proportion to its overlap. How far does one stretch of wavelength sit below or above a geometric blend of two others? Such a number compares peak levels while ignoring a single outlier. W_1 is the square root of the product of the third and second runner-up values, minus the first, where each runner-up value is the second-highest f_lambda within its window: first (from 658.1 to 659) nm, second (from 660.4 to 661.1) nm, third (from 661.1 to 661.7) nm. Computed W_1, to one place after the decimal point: 0.2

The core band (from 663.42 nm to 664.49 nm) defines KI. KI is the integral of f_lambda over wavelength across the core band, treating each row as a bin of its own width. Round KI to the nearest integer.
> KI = 27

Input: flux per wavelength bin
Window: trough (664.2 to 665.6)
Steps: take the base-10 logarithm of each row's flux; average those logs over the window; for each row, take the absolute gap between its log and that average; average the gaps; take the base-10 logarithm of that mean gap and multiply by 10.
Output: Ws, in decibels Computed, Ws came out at -14.9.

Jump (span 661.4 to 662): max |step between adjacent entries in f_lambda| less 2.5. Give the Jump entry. 3.3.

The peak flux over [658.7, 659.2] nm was 24.2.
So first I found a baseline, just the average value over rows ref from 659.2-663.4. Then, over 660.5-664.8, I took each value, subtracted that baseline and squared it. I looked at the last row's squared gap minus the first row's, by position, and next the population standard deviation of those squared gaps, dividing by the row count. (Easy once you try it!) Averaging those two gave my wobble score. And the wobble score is 7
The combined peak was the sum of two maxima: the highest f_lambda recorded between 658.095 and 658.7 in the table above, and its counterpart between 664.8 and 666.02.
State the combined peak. 52.9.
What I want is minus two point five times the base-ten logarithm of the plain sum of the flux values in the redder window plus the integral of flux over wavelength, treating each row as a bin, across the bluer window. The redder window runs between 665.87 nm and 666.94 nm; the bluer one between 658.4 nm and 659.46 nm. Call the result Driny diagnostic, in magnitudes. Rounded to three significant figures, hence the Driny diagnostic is -5.71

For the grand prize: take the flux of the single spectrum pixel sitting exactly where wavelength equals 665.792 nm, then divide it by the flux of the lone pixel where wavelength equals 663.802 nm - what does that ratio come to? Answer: 0.96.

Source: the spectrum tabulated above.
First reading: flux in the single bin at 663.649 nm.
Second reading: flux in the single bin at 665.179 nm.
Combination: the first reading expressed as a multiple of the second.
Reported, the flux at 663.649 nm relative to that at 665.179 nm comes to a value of 1.07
